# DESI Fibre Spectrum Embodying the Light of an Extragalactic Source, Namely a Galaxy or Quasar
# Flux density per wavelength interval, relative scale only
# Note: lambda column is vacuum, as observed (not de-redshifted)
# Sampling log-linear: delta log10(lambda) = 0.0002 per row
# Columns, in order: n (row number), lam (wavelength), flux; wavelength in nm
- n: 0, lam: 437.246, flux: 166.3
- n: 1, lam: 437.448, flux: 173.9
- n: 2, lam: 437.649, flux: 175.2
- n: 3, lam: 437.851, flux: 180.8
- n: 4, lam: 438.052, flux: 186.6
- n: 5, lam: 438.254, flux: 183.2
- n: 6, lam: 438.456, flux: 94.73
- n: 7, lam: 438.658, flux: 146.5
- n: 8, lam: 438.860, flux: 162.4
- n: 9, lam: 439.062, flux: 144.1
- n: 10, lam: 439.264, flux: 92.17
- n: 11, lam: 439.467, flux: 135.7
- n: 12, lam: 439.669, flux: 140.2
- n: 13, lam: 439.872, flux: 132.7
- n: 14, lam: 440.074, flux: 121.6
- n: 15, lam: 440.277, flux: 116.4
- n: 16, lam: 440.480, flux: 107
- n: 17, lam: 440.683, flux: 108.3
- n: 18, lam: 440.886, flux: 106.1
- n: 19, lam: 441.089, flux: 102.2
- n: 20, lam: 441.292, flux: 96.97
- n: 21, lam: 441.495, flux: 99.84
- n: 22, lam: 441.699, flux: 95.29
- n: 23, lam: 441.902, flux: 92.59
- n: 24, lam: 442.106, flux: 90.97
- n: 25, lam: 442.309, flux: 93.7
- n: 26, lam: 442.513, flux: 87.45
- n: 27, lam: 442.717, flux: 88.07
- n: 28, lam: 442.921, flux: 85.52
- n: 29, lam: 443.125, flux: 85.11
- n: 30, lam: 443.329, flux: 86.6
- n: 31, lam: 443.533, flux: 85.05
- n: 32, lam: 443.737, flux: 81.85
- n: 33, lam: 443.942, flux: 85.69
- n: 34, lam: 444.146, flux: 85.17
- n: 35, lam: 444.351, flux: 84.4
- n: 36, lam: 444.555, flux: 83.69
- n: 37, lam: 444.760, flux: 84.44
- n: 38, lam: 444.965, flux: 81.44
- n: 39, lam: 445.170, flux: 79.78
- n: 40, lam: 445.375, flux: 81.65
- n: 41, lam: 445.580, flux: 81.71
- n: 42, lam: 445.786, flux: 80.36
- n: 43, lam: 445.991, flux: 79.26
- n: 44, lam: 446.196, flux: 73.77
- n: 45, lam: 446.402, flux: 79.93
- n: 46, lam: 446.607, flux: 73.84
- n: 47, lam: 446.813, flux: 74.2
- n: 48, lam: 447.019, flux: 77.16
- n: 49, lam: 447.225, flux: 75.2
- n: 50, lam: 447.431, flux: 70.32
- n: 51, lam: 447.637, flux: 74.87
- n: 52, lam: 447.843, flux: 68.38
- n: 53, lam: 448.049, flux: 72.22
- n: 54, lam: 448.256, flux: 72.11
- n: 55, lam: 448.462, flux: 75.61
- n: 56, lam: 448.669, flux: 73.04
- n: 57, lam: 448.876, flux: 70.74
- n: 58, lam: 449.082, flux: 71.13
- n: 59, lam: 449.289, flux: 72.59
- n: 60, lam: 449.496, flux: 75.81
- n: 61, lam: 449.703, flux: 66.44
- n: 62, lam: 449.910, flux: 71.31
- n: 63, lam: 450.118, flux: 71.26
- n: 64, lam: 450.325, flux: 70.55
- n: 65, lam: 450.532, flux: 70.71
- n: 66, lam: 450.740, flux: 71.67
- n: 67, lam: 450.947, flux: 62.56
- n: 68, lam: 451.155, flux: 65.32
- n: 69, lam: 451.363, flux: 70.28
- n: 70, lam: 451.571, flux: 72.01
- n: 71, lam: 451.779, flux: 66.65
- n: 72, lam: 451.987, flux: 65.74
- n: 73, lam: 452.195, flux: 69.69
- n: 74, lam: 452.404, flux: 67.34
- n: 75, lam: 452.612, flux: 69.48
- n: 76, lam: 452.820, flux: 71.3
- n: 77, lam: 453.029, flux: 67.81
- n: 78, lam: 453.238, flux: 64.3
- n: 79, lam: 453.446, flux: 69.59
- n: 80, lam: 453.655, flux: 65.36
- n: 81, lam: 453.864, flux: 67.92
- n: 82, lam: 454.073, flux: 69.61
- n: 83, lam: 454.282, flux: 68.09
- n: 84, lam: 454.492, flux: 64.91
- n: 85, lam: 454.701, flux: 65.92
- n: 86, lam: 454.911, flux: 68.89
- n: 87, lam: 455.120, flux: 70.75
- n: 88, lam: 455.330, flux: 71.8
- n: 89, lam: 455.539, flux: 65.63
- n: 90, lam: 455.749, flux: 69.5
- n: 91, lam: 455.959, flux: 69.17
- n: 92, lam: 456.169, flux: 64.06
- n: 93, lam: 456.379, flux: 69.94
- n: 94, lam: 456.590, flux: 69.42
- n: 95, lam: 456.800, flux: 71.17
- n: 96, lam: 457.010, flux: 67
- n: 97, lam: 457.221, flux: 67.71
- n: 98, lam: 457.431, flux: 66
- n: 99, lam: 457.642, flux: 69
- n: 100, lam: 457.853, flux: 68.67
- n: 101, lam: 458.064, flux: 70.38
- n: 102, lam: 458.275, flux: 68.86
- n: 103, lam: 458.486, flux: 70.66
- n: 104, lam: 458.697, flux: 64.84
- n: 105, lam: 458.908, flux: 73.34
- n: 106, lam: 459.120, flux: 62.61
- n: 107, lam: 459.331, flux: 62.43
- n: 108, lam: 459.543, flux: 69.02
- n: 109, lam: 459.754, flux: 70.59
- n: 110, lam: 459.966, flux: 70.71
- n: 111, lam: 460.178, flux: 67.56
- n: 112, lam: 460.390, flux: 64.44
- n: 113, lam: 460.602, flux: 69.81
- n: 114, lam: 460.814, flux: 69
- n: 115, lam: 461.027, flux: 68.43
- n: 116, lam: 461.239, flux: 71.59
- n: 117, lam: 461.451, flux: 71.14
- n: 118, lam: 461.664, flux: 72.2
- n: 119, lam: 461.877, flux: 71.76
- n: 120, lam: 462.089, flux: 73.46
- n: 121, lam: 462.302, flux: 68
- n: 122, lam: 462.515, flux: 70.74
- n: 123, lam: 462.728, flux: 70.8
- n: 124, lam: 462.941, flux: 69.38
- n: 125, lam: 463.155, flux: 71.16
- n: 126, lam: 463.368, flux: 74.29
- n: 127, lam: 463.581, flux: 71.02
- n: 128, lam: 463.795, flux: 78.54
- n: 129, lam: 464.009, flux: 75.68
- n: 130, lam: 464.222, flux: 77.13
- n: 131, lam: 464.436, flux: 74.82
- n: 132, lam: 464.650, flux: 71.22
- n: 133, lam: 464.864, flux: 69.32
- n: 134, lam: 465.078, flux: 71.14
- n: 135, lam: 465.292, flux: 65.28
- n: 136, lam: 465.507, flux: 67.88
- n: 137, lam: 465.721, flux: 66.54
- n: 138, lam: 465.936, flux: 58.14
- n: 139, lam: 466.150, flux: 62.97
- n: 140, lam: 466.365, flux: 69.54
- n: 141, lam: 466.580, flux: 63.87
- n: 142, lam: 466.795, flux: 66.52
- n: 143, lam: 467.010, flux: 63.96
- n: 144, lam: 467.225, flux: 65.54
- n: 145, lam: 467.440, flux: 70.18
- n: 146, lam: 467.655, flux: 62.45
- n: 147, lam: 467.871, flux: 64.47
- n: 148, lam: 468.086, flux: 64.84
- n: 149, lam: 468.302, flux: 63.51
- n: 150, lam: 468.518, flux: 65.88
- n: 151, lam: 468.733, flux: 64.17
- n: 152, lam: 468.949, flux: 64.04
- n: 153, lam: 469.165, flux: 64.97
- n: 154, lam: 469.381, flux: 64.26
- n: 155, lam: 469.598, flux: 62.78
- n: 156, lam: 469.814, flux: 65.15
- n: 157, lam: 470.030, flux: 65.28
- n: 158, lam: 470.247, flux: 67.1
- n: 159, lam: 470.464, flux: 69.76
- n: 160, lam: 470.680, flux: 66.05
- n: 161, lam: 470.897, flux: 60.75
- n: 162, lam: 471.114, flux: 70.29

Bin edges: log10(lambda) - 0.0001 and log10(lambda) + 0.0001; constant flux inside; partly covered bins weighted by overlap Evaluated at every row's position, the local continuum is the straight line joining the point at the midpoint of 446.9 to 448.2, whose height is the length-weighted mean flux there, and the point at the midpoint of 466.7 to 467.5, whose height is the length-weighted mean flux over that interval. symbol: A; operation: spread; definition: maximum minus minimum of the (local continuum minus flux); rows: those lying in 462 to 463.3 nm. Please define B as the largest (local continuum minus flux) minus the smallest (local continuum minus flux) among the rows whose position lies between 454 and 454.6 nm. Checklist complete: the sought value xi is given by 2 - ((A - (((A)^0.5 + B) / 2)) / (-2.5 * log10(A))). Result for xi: 3.1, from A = 5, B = 5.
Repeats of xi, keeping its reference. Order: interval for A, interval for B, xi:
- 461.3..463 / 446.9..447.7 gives 2.5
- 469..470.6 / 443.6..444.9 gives 3.8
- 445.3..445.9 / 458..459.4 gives -15.4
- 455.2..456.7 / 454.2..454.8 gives 4.1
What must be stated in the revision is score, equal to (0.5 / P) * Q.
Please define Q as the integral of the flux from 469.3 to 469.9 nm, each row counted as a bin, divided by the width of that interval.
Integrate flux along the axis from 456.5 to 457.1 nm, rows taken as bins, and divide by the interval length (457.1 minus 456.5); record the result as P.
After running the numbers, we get 0.46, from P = 69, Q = 64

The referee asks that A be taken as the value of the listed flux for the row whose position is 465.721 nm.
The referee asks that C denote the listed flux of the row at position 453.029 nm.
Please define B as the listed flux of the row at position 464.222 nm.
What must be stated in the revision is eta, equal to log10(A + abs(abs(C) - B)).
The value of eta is 1.88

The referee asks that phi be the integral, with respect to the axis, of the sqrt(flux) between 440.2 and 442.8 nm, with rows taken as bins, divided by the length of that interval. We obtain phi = 9.9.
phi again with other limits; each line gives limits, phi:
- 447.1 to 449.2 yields 8.5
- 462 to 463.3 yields 8.4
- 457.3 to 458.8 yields 8.3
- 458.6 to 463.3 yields 8.3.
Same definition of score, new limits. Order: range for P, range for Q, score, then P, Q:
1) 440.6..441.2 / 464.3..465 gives 0.34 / 105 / 72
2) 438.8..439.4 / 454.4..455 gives 0.25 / 131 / 67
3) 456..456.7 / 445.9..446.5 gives 0.57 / 68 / 78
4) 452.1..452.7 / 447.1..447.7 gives 0.53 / 69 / 74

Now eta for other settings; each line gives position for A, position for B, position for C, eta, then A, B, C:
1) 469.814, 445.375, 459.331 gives 1.93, 65.15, 81.65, 62.43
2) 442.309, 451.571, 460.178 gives 1.99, 93.7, 72.01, 67.56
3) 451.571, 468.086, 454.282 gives 1.88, 72.01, 64.84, 68.09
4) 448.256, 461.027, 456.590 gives 1.86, 72.11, 68.43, 69.42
